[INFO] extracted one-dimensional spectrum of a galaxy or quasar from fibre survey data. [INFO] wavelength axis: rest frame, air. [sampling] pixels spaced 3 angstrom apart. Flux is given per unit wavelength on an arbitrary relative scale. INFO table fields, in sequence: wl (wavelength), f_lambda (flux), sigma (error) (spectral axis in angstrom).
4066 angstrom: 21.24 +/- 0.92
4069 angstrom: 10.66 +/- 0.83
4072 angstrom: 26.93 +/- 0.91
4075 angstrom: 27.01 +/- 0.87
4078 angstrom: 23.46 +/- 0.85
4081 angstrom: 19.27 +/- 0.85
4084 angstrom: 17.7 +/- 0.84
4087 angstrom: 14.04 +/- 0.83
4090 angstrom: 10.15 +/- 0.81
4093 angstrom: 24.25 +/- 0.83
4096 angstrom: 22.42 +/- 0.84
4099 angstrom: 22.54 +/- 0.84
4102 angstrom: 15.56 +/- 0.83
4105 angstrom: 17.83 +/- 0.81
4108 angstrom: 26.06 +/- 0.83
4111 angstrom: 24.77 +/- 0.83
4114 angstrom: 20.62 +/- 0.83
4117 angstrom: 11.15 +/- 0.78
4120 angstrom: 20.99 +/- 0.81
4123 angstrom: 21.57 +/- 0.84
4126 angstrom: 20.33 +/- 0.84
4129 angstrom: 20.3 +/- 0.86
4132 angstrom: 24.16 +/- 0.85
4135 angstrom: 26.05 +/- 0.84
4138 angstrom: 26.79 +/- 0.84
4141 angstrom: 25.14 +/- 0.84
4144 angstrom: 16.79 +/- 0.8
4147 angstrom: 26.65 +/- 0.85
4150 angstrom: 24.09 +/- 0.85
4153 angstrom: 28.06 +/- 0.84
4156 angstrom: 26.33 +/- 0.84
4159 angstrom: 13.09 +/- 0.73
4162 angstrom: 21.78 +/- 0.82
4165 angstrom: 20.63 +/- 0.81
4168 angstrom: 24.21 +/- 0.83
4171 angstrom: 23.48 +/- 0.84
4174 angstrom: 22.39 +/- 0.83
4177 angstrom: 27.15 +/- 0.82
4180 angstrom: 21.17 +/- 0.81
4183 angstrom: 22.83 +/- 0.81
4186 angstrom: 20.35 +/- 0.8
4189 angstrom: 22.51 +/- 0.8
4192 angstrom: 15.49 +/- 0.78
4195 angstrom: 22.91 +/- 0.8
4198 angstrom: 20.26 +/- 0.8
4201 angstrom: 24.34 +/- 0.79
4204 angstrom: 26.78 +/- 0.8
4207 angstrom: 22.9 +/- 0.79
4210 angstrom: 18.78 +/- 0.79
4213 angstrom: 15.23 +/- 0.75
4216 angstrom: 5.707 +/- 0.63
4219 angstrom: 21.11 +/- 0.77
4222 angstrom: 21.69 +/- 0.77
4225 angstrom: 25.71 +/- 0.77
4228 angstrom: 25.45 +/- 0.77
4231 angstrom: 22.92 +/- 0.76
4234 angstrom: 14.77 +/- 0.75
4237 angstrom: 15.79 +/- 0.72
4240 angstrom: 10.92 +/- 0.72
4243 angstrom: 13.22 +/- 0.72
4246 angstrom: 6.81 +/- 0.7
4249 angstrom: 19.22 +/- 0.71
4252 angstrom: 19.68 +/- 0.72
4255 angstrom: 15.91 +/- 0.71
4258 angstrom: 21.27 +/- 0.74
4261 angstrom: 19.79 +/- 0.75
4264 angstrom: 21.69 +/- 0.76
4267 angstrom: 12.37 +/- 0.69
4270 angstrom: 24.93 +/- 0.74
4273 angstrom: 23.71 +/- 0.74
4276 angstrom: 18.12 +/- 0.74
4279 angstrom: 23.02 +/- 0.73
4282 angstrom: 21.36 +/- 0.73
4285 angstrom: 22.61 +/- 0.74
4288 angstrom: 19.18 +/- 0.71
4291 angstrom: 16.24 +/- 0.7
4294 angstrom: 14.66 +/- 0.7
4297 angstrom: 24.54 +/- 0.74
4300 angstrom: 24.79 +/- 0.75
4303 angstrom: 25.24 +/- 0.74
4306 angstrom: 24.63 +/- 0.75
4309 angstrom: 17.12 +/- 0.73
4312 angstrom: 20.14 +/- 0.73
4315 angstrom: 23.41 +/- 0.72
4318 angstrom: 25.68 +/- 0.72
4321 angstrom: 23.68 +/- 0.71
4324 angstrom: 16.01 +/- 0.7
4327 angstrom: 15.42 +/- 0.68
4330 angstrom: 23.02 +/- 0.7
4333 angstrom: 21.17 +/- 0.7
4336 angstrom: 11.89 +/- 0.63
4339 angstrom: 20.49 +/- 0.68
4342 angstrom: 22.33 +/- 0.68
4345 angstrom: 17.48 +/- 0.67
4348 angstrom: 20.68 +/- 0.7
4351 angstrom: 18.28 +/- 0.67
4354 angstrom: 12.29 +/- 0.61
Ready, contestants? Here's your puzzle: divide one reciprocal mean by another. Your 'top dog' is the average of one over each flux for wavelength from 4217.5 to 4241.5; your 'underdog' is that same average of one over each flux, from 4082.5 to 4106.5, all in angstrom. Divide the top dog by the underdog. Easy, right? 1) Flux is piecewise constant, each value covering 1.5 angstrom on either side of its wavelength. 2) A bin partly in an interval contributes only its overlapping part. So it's 0.92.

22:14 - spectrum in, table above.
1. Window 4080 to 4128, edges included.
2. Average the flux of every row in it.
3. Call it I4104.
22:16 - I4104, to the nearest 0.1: 19.3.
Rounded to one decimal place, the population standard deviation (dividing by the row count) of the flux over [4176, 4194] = 3.5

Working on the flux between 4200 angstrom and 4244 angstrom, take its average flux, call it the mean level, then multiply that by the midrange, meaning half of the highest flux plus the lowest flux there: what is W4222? 309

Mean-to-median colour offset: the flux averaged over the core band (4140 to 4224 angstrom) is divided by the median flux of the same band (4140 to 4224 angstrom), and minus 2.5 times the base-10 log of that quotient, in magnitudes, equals 0.047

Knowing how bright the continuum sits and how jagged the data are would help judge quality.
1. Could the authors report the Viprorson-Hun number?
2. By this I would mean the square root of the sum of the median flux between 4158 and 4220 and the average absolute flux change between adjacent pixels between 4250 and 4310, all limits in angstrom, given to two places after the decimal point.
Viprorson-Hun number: 5.08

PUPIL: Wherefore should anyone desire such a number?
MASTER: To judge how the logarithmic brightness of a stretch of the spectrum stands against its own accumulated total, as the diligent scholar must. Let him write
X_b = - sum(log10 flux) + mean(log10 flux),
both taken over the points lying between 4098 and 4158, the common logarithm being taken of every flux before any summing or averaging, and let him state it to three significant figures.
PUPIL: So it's -25.4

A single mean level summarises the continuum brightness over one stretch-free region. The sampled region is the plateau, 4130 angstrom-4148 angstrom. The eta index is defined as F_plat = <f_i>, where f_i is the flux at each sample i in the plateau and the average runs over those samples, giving 24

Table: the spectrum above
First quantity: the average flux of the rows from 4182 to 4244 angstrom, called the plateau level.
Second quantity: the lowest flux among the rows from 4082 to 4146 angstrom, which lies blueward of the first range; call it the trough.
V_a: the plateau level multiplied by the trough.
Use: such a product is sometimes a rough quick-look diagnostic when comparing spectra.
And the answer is 198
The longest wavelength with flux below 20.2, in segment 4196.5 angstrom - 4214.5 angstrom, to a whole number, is 4213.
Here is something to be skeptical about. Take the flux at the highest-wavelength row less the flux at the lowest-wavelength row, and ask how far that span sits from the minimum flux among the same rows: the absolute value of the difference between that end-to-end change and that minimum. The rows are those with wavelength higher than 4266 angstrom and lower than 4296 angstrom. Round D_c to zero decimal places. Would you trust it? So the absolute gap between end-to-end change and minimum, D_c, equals 10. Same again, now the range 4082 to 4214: 13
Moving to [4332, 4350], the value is 12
